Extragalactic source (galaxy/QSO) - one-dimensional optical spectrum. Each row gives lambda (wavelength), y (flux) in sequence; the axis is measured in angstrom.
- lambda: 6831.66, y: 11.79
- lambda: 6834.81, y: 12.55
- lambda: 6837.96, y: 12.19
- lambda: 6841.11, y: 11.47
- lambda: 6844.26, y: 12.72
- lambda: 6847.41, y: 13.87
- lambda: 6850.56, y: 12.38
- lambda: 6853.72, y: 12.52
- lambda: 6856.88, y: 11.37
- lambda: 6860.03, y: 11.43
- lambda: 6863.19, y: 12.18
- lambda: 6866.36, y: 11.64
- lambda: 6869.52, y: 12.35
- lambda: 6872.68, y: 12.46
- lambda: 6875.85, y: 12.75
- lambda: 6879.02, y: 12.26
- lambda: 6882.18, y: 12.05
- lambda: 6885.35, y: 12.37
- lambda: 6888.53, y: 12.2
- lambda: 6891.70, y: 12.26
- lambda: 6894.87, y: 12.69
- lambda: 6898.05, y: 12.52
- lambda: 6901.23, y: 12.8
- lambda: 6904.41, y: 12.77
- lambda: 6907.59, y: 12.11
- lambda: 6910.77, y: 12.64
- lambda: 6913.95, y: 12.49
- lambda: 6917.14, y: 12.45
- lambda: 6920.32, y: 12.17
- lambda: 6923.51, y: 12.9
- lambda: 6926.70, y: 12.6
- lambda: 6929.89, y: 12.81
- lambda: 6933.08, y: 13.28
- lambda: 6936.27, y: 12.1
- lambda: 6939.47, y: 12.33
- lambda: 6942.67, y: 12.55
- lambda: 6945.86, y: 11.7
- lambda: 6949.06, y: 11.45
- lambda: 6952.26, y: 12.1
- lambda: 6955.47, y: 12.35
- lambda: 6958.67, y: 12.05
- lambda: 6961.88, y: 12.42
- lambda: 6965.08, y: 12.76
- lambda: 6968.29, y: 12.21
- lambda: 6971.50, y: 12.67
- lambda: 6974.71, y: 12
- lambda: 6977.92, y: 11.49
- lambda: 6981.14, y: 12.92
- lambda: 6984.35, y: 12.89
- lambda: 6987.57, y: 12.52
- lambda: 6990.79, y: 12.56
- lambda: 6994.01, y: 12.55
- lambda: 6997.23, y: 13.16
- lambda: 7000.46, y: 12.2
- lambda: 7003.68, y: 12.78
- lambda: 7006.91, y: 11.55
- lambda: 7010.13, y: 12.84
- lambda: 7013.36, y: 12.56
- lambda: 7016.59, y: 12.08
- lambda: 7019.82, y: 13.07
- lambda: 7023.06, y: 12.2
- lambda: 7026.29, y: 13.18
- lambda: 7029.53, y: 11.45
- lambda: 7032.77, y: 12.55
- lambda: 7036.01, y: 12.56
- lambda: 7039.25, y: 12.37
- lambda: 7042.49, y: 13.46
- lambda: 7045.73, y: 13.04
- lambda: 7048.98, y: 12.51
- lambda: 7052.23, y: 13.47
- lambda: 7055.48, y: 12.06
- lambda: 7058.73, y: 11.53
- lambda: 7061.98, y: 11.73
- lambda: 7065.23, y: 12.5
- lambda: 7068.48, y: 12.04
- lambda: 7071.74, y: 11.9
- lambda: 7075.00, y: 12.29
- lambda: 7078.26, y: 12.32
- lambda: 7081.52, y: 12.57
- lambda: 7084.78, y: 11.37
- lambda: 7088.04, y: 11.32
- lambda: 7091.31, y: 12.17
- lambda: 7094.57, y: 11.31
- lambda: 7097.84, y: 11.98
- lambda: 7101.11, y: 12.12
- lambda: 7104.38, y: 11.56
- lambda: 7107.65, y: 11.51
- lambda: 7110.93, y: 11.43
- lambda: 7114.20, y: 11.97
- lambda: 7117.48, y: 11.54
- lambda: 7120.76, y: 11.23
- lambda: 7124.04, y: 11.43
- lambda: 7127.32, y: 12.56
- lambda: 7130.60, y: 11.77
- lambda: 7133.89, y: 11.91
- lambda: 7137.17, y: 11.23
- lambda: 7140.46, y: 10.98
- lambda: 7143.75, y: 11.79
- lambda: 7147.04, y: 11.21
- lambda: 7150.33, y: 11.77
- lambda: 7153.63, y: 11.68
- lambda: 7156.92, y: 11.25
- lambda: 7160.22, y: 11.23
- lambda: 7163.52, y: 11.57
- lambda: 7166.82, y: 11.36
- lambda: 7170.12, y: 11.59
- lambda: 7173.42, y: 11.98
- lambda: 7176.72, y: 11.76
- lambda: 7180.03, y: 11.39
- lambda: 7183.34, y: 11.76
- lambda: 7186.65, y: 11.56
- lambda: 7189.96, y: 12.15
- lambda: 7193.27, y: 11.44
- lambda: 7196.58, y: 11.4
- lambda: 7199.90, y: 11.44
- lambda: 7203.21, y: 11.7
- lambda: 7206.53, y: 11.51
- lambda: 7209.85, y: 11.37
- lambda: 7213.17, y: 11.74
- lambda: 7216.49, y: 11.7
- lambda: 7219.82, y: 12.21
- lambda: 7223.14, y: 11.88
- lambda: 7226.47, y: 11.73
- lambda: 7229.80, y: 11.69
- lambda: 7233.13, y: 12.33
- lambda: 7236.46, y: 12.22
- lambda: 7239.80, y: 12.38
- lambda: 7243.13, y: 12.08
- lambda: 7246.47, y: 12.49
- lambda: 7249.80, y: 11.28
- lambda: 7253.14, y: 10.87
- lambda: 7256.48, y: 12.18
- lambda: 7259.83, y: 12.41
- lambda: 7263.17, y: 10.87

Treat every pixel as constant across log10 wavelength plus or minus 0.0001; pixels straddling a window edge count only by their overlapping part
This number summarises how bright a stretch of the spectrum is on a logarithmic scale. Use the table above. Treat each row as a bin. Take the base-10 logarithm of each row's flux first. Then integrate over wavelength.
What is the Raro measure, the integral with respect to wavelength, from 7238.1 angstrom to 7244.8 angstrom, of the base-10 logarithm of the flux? 7.3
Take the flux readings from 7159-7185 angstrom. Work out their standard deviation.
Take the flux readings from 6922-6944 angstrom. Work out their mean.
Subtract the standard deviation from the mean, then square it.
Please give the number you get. 154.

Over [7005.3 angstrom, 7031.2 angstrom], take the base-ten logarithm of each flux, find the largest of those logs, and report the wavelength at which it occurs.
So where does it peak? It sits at 7026.29 angstrom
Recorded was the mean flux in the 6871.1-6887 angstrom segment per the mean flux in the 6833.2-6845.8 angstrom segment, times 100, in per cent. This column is 101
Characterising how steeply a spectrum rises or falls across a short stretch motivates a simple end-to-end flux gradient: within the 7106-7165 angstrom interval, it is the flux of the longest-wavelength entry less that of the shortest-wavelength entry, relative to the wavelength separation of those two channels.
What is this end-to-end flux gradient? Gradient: 0.001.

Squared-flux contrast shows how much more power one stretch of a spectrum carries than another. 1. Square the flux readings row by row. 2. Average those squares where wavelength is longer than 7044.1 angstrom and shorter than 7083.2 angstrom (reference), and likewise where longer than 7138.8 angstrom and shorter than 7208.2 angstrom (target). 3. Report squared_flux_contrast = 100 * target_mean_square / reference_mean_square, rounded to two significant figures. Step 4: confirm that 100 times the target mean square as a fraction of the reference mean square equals 88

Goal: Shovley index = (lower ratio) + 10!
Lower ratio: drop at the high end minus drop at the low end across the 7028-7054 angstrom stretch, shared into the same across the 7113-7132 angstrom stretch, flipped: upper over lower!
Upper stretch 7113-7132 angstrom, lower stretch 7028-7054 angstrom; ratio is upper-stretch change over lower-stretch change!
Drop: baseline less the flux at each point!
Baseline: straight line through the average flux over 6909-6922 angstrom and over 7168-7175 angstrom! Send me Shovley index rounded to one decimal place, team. 9.9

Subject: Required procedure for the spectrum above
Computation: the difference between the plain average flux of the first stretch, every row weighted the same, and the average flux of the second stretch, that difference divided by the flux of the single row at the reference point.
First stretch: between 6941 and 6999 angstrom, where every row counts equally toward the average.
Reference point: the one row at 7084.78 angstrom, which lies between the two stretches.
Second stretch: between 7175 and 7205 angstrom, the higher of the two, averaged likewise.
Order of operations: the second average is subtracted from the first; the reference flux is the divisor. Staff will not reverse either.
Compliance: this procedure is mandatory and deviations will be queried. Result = 0.064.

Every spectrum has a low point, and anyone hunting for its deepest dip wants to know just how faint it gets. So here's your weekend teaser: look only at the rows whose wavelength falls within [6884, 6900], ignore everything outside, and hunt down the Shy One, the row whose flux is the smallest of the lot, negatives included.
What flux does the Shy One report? 12.2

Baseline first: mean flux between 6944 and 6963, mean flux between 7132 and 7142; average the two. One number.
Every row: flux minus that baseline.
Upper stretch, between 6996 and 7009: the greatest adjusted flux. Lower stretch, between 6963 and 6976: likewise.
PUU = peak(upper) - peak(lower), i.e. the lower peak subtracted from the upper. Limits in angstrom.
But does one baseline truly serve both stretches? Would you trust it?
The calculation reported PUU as 0.4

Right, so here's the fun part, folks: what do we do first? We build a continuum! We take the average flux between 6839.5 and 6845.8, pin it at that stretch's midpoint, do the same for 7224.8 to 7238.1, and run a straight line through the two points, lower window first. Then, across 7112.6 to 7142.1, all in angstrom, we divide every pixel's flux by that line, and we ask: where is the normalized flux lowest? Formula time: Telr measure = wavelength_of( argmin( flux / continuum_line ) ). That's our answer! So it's 7140.46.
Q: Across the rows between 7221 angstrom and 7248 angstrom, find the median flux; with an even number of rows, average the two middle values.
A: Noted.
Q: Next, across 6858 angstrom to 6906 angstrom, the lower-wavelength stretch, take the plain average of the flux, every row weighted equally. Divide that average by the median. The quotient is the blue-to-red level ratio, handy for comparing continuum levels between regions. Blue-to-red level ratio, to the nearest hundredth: 1.01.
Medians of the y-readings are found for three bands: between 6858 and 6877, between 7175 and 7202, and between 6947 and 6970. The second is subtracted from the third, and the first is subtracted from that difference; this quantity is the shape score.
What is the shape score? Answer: -11.6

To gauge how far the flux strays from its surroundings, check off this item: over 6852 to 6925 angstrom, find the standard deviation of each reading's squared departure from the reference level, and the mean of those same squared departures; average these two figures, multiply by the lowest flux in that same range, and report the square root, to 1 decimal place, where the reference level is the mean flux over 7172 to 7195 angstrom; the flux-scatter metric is 2.3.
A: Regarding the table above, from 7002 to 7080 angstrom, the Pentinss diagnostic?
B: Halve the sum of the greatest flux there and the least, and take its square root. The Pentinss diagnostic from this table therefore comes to 3.53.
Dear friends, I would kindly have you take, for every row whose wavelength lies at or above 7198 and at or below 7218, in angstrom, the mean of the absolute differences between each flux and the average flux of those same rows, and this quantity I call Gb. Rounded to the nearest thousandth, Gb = 0.137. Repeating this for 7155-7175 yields 0.217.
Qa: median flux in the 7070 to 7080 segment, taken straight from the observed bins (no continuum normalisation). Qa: 12.3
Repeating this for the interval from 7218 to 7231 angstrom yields 11.8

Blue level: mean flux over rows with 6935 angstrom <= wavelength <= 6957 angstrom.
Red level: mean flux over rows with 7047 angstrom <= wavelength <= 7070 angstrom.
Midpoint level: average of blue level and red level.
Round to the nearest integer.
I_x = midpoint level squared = 148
